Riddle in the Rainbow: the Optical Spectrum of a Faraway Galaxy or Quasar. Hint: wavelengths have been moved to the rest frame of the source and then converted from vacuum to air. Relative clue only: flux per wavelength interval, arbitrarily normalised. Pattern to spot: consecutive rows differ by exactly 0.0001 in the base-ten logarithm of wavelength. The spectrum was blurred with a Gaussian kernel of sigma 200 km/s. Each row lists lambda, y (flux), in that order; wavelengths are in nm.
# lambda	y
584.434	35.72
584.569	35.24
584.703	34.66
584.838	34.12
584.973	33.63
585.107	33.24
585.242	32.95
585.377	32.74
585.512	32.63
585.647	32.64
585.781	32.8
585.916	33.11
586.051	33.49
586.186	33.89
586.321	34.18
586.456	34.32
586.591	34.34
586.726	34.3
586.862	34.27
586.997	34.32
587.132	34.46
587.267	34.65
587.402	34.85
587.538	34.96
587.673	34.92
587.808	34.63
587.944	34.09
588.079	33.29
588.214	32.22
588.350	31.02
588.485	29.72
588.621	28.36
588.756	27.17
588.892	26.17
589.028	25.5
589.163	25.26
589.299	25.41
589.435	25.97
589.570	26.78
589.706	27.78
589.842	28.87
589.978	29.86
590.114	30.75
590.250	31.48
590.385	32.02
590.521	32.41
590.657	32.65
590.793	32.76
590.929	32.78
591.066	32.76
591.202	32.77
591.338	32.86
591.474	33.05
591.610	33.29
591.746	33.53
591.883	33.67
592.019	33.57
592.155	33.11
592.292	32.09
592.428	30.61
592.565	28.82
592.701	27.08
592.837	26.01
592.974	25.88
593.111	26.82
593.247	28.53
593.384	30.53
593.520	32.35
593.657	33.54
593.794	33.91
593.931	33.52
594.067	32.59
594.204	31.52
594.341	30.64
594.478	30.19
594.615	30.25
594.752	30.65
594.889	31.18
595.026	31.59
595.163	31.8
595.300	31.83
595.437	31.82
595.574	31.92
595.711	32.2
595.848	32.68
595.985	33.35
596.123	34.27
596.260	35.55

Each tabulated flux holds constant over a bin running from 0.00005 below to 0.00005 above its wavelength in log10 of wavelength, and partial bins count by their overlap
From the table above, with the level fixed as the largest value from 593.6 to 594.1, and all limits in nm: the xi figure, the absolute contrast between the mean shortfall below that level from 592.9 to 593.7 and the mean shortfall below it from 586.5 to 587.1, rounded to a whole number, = 5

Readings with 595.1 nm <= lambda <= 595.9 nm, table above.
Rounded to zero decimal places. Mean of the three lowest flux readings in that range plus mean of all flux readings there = 64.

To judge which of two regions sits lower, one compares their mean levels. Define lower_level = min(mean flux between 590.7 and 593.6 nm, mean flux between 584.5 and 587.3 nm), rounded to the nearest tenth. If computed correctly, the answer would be 31.1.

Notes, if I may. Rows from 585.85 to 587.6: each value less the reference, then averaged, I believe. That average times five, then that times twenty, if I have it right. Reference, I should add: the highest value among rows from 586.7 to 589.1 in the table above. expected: -72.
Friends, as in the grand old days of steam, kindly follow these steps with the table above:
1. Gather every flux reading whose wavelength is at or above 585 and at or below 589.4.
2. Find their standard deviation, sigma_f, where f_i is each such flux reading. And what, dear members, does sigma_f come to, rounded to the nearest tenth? 3.1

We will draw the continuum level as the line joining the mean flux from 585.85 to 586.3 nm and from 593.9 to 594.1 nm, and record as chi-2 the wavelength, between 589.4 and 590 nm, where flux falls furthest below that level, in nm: 589.435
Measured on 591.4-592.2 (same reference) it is 591.474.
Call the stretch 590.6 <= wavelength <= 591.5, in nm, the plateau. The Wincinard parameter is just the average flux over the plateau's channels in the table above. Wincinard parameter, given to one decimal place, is 32.8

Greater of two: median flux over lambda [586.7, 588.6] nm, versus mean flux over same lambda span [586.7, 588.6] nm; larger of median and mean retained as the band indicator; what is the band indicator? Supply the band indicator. 34.3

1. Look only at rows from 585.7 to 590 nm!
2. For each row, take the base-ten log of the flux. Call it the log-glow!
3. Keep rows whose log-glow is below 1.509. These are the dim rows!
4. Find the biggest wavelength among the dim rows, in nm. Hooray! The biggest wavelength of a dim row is 589.978 nm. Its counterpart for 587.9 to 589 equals 588.892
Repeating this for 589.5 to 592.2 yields 590.385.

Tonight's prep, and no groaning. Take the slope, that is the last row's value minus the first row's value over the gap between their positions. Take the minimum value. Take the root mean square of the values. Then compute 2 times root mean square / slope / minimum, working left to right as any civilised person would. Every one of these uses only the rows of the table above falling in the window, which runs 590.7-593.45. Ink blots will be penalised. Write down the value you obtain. -3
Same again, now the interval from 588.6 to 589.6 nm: -1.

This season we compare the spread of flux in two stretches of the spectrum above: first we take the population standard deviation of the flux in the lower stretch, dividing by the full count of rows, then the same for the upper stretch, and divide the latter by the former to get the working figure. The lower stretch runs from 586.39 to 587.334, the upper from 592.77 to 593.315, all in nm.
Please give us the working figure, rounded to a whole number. 9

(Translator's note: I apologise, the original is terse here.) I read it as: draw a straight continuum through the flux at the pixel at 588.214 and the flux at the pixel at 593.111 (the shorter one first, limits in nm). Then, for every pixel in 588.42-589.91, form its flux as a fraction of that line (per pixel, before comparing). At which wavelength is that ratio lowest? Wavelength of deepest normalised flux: 589.163 nm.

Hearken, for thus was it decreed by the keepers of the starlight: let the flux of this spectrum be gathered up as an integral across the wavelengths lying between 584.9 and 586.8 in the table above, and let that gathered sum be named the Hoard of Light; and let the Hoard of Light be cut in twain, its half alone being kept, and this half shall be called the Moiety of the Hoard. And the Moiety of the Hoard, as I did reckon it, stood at 32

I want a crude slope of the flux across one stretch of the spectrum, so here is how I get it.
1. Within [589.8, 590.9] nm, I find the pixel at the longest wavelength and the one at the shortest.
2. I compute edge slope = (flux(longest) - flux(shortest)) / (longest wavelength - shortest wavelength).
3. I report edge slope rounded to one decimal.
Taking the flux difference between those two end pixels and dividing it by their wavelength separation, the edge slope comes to 4.1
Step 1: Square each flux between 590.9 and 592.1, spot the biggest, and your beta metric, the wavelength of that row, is 591.883 nm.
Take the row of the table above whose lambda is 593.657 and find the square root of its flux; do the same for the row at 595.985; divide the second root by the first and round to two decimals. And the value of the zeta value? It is 1.00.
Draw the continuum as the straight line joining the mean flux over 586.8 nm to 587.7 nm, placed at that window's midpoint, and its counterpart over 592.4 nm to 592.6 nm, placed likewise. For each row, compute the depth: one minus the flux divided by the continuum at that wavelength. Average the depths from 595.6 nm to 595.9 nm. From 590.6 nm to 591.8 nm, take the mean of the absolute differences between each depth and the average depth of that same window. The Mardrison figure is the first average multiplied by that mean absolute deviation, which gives -0.004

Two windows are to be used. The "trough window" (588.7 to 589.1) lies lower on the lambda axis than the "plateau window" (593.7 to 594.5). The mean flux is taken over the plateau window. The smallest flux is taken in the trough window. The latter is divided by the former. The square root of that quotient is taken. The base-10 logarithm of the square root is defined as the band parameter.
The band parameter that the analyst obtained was -0.05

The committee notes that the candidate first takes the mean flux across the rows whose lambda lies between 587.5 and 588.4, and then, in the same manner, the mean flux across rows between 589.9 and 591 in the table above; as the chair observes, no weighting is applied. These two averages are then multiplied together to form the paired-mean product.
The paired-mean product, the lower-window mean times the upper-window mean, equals 1069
